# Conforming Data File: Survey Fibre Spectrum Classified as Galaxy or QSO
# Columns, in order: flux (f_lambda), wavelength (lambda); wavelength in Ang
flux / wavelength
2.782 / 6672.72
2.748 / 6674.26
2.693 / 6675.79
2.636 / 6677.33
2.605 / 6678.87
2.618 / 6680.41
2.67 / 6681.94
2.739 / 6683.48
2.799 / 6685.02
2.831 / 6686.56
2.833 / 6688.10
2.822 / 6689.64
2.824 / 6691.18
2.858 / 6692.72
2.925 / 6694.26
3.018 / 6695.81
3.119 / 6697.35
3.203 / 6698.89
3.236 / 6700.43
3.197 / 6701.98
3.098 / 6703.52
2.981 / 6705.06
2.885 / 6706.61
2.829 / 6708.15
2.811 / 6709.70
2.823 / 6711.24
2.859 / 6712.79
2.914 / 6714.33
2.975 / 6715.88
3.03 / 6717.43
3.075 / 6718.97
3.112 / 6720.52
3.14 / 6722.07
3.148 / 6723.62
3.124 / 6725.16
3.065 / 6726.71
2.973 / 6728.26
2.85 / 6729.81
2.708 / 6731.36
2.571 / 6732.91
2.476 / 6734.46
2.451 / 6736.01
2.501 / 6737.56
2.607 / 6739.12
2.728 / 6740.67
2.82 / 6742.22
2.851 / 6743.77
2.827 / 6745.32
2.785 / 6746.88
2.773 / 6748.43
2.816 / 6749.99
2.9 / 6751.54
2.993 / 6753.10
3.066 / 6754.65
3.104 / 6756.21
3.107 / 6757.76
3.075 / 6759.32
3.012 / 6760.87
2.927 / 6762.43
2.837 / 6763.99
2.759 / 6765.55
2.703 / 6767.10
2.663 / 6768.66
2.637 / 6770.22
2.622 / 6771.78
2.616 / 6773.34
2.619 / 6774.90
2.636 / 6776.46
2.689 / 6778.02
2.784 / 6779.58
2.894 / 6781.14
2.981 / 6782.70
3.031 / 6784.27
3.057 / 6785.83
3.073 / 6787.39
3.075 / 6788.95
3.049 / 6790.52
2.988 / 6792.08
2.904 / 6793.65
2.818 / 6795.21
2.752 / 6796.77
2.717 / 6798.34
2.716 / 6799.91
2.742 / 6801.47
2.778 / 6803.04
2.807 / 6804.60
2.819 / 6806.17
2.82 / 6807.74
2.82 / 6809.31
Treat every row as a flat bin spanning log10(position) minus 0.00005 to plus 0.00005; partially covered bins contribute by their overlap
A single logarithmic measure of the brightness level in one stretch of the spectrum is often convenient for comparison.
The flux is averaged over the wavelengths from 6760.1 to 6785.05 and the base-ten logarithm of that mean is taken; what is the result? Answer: 0.443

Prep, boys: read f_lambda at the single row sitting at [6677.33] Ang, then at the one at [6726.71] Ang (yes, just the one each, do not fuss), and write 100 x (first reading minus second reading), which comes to -43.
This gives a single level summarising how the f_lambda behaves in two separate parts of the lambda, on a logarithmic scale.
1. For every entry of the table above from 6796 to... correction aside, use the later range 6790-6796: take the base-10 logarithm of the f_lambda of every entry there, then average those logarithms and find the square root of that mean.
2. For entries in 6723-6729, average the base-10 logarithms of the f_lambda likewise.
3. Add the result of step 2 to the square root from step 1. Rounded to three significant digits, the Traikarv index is 1.17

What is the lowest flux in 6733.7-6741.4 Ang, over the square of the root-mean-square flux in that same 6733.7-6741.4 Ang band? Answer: 0.38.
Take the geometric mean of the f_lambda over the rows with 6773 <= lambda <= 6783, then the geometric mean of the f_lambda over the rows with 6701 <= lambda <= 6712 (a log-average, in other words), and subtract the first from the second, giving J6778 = 0.20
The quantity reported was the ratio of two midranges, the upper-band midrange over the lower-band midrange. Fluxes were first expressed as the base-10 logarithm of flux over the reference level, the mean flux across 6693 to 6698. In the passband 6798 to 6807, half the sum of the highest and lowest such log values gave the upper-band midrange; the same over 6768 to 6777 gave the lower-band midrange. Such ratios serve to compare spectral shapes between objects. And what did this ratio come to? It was 1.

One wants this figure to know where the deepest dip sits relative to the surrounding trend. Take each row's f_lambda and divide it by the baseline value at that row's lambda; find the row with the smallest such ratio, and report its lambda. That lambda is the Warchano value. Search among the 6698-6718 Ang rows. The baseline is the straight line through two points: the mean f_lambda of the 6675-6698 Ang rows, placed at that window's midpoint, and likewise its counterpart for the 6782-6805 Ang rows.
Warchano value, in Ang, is 6709.70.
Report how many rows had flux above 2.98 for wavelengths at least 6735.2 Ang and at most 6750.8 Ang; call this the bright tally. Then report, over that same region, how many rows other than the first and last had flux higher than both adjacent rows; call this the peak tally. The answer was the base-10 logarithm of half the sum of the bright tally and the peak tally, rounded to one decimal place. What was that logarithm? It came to -0.3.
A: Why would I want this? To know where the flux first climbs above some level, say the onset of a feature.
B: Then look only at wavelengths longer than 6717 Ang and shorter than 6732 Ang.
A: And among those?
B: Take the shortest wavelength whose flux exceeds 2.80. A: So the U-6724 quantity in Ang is 6717.43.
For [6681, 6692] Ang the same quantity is 6686.56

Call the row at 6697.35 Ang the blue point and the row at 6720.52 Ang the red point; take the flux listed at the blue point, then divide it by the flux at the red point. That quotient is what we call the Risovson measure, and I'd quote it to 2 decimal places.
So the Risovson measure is 1.00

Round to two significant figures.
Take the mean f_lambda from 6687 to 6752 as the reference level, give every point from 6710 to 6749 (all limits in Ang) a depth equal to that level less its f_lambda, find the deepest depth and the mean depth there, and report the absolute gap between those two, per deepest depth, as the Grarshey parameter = 0.90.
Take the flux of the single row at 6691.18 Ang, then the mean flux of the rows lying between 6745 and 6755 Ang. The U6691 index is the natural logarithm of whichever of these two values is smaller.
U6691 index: 1.038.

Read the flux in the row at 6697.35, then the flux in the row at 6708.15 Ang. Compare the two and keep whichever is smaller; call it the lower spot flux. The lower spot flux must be 2.83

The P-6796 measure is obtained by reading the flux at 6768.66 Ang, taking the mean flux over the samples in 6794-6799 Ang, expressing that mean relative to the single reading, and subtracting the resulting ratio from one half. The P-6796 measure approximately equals -0.54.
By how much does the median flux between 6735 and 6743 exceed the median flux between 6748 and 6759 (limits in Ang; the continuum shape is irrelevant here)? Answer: -0.39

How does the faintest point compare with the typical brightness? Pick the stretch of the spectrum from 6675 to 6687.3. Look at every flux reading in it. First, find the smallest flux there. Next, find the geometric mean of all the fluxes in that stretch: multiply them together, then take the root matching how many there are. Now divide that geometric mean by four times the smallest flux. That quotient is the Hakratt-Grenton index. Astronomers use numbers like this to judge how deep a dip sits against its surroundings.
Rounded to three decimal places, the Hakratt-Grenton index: 0.259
